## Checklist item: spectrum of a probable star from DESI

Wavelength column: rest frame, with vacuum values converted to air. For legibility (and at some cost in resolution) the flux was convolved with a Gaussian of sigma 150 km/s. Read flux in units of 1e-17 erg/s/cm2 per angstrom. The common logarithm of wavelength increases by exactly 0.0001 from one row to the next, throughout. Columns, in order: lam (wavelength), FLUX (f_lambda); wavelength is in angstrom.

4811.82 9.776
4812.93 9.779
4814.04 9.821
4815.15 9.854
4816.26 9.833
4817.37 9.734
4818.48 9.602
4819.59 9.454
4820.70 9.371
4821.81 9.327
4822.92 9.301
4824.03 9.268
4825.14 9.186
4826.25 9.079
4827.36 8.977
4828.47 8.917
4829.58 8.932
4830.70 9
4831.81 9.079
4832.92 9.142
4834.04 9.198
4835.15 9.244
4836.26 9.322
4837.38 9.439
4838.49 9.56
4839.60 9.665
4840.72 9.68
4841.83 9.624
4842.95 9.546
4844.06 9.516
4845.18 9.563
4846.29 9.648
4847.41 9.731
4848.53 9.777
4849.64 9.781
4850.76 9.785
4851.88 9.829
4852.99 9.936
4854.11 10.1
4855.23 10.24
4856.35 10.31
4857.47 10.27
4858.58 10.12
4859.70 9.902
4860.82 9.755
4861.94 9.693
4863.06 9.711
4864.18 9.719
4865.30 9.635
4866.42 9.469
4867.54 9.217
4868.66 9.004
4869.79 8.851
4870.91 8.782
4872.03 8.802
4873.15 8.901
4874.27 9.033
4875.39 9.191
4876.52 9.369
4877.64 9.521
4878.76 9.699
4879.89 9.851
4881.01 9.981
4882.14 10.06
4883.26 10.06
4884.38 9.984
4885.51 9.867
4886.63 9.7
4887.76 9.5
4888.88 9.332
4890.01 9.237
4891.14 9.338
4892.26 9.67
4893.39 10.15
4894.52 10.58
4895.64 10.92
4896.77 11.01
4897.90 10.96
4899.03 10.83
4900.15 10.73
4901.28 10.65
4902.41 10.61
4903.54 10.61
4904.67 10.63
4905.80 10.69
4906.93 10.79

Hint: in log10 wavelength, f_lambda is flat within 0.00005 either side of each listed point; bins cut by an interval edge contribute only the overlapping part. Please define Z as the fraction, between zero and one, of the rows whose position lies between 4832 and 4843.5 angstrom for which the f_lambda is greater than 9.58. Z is 0.30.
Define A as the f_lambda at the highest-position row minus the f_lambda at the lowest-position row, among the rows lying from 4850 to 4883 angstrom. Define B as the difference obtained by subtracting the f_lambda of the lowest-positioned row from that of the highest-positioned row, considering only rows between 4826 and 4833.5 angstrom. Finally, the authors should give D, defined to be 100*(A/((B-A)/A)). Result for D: -36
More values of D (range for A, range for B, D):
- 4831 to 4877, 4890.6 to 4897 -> 6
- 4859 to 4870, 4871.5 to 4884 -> 48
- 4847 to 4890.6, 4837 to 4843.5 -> 41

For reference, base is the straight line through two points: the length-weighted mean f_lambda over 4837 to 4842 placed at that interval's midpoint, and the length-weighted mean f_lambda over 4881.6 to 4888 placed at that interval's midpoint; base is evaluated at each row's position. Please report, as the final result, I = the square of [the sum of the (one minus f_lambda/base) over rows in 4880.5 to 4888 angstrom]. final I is 0.00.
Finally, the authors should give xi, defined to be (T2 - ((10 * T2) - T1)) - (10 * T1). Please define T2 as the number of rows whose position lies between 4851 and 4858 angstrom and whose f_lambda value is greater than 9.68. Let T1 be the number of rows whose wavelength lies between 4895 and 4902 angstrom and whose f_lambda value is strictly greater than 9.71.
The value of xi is -108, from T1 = 6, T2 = 6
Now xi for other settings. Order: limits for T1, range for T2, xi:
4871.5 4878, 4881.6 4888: -45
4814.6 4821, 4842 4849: -45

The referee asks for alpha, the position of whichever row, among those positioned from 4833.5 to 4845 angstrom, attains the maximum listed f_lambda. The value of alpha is 4840.72 angstrom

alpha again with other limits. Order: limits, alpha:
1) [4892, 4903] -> 4896.77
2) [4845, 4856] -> 4855.23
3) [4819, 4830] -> 4819.59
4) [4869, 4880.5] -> 4879.89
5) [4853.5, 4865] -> 4856.35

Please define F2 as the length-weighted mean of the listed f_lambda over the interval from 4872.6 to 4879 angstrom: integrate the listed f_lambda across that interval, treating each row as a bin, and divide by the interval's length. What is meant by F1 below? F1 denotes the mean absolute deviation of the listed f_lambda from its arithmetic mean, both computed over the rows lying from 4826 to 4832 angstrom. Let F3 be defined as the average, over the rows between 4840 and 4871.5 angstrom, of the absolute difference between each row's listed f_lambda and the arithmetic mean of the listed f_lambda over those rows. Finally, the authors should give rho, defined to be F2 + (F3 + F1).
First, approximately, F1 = 0.06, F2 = 9.3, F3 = 0.3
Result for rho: 9.6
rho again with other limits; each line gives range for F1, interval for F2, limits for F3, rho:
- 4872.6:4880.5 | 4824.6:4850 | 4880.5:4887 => 9.8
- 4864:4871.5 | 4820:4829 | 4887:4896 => 10.0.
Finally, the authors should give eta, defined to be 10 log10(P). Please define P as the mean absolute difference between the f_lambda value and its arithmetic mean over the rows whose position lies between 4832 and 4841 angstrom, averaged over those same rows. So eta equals -7.5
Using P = 0.18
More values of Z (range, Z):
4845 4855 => 0.89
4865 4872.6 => 0.14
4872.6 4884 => 0.50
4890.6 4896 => 0.80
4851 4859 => 1.00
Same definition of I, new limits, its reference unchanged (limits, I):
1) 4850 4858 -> 0.07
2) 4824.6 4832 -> 0.15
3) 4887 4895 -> 0.03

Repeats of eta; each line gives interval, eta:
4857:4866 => -7.3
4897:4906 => -10.2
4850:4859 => -7.8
